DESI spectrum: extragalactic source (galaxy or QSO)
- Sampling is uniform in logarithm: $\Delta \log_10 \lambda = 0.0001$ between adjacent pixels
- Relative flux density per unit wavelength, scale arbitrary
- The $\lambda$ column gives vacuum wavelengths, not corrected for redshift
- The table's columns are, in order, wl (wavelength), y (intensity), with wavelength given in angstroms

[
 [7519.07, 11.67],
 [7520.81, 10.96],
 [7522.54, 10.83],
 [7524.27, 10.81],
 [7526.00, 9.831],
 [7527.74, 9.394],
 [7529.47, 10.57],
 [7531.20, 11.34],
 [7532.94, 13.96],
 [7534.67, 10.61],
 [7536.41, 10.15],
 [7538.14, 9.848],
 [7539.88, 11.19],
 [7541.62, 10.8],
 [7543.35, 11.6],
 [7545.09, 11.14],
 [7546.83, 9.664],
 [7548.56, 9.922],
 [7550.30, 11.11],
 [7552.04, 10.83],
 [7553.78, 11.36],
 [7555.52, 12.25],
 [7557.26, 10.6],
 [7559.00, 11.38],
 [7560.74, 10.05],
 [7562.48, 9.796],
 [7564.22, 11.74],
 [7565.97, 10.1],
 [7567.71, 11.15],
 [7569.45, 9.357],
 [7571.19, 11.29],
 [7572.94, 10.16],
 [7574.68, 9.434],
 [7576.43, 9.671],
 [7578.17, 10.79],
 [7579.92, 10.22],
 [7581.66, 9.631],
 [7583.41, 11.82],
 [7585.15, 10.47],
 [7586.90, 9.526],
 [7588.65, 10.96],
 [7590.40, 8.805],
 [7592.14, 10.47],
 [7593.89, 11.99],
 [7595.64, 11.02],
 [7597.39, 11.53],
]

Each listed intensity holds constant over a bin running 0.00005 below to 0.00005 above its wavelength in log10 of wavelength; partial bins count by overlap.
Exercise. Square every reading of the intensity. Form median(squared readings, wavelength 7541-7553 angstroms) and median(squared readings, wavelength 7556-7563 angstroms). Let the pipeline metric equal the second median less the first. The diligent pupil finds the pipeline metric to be -11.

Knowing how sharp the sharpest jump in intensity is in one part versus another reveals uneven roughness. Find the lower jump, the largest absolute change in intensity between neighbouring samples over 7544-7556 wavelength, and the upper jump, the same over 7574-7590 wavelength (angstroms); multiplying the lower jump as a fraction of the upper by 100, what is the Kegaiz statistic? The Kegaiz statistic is 67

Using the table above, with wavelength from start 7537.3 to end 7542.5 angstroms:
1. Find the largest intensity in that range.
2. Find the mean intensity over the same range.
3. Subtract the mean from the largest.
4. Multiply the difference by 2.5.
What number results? 1.4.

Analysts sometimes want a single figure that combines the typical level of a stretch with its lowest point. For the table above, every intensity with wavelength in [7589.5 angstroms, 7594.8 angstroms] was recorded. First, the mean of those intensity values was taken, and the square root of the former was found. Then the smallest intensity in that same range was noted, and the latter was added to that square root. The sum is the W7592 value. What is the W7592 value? 12.0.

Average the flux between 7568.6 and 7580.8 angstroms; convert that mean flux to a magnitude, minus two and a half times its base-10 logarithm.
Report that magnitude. -2.514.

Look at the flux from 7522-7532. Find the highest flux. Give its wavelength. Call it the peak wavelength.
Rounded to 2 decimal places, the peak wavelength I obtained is 7531.20 angstroms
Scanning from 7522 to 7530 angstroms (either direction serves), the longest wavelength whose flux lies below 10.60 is 7529.47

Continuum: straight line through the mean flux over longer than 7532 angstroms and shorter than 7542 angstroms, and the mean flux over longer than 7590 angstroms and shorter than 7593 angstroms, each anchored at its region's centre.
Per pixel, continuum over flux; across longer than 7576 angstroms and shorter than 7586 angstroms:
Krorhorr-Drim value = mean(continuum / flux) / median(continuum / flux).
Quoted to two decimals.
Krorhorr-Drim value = 1.00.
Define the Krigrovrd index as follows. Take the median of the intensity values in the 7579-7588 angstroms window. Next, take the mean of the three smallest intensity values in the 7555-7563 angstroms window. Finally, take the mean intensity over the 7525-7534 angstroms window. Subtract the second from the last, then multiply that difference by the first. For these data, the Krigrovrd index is 9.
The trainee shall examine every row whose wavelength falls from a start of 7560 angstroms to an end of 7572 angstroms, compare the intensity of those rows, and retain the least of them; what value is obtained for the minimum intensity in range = 9.357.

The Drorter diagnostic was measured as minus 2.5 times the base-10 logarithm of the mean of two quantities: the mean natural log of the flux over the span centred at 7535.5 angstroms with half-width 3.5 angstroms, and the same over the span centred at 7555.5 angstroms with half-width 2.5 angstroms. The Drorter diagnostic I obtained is -0.958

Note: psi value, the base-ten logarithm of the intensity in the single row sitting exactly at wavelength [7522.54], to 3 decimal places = 1.035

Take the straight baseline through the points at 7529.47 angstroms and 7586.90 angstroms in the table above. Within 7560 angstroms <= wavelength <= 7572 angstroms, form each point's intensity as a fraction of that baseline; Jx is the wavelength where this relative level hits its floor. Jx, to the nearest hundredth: 7569.45 angstroms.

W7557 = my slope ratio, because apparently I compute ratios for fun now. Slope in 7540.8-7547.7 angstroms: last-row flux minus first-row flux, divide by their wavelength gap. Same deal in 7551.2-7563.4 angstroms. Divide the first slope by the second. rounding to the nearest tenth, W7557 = 2.2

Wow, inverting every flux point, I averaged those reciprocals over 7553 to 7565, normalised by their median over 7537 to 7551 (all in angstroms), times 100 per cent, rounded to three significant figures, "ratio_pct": 100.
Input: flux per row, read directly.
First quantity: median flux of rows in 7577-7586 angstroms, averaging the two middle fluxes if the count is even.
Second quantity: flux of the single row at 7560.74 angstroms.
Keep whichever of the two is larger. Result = 10.5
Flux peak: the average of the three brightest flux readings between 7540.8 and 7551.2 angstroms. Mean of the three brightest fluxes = 11.3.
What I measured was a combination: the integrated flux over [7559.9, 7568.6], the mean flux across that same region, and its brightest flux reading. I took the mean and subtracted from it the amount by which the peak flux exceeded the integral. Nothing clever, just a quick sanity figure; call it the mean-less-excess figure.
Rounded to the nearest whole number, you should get 91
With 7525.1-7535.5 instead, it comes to 111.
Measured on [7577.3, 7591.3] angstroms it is 142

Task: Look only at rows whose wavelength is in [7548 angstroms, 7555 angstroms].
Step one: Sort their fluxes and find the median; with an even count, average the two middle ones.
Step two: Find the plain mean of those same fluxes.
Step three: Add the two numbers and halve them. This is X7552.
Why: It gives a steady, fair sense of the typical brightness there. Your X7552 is 10.9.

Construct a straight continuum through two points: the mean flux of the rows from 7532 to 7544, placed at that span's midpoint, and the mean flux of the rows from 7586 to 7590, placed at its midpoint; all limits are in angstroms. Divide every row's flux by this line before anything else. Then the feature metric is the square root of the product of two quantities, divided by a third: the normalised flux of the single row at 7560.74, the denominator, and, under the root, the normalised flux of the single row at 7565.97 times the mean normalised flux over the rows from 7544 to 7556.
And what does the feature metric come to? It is 1.04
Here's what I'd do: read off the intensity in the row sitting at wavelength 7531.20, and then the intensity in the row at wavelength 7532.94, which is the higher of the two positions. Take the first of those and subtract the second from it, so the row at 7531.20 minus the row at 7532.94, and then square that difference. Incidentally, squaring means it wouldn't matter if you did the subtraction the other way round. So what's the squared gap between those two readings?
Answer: 7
